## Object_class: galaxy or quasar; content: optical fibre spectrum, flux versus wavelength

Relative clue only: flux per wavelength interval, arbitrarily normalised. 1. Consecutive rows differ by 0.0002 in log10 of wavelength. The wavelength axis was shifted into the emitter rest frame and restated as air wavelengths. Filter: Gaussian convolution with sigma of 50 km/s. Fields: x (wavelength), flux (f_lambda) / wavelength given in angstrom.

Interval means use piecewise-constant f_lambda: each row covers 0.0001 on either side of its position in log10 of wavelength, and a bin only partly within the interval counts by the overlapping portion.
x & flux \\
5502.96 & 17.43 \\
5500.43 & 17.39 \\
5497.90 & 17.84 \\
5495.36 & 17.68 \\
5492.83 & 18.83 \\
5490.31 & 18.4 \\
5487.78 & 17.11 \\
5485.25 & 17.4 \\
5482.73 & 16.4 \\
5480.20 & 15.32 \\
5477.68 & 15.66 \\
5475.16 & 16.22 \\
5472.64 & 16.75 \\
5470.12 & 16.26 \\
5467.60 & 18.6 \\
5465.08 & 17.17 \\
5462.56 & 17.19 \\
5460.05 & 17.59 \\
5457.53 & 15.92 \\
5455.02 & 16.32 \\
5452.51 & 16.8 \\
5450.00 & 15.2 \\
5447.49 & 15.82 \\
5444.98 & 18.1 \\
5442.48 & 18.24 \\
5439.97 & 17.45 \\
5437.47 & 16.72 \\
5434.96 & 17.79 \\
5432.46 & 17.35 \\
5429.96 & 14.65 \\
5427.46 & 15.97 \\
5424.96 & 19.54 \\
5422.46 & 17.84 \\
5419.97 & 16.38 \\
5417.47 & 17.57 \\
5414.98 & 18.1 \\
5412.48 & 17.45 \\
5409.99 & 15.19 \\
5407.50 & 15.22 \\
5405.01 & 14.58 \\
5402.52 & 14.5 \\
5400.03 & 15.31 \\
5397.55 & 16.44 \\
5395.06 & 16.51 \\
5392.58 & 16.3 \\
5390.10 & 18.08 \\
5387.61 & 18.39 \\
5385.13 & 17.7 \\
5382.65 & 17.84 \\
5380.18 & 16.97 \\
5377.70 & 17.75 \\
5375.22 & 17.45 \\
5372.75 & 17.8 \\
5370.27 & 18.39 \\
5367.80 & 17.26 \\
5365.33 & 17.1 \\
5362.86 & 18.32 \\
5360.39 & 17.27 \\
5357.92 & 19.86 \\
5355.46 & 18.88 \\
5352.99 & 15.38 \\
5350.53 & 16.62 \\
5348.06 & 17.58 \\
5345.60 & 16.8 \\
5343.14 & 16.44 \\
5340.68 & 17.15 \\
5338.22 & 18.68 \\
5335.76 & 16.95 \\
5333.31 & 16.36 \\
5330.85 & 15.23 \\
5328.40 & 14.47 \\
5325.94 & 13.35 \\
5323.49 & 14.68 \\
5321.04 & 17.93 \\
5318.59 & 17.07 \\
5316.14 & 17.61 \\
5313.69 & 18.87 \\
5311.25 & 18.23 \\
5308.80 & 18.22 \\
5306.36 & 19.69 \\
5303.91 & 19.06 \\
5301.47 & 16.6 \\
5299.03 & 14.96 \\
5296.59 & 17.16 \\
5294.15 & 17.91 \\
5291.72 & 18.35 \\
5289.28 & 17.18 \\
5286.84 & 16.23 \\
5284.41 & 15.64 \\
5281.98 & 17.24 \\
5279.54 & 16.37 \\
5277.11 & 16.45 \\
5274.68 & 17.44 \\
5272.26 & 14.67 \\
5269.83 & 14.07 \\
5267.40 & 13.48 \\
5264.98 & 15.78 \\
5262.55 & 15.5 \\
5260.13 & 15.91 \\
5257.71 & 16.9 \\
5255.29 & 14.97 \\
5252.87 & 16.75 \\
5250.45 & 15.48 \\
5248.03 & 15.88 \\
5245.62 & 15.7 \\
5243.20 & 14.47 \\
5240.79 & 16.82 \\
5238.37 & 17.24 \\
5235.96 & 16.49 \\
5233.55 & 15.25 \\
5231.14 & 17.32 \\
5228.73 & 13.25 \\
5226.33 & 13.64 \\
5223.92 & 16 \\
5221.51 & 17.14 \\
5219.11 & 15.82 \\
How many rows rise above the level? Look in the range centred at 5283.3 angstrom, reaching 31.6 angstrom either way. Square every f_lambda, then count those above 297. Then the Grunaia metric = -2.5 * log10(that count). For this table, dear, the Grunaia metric -2.39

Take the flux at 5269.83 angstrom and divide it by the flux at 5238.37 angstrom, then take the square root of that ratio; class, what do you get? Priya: 0.90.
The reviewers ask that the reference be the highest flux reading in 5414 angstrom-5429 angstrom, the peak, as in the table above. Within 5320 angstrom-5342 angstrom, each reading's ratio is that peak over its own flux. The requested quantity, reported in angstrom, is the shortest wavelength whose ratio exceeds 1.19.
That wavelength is 5323.49 angstrom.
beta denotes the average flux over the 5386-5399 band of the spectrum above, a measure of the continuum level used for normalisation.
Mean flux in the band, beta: 17.1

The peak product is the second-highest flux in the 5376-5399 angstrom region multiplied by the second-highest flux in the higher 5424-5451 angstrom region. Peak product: 330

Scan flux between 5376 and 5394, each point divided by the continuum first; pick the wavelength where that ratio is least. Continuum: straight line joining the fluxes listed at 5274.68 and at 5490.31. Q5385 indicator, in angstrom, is 5392.58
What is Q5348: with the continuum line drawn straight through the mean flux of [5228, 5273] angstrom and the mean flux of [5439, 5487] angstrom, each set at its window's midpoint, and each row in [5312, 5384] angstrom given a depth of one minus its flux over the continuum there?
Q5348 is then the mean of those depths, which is -0.06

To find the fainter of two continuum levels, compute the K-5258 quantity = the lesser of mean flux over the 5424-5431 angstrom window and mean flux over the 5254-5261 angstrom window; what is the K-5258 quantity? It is 15.9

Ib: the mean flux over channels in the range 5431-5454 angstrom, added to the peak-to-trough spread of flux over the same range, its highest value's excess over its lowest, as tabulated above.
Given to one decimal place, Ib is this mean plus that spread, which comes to 20.1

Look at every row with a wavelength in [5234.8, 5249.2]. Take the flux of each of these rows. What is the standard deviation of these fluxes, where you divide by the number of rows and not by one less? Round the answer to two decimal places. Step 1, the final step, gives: 0.90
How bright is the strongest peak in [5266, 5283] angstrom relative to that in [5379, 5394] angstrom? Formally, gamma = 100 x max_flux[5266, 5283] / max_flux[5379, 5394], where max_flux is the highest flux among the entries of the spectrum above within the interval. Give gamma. 95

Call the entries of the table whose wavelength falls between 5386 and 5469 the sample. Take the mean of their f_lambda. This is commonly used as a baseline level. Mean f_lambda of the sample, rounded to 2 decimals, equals 16.80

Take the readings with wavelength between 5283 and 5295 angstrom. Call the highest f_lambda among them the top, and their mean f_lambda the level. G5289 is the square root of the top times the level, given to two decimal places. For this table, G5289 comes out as 17.69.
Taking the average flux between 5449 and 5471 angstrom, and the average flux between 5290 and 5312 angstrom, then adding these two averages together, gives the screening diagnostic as 34.6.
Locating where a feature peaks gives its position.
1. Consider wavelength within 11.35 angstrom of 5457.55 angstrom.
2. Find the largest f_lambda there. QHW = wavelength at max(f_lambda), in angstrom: 5467.60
